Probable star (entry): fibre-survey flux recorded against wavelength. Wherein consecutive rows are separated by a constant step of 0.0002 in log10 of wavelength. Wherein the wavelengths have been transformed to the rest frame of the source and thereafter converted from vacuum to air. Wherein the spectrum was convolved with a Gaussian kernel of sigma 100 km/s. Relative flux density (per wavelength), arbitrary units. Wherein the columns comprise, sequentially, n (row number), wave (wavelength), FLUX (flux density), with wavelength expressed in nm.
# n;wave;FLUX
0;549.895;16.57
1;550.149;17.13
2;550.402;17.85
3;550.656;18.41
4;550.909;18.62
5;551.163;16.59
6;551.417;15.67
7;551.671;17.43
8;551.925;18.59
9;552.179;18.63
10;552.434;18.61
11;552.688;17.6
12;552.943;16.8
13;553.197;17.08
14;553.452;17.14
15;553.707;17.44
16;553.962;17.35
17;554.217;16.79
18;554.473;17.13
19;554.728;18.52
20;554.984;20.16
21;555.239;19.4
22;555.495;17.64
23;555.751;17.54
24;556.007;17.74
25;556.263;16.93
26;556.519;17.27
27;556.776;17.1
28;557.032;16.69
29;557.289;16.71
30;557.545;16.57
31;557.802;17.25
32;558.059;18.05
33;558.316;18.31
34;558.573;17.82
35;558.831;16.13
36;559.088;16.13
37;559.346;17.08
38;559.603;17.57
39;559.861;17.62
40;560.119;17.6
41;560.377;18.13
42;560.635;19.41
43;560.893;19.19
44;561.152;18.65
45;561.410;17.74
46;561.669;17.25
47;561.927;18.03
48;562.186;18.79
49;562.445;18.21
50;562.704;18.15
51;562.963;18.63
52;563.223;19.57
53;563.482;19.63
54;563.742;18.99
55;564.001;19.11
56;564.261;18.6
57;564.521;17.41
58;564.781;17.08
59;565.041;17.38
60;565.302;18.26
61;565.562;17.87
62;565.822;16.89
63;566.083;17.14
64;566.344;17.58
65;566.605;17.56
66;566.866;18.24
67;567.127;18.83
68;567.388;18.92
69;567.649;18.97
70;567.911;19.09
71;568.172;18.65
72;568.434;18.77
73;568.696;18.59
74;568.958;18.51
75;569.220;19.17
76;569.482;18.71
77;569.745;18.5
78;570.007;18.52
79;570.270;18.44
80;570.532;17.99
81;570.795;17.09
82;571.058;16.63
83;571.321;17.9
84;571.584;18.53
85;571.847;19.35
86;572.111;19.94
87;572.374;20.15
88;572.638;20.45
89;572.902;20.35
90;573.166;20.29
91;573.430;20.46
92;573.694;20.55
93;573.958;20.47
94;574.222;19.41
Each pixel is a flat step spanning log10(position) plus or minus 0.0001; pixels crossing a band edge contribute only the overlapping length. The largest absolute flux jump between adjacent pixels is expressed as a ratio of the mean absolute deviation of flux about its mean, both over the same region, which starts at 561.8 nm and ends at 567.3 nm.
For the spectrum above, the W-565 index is 1.84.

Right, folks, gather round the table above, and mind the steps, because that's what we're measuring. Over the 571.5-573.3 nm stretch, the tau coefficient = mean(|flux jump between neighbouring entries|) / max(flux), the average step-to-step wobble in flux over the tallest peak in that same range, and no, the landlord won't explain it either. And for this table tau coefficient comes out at 0.017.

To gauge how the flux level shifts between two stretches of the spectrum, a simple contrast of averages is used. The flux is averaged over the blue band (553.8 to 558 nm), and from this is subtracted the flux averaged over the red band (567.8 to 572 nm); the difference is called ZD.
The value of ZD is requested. -0.9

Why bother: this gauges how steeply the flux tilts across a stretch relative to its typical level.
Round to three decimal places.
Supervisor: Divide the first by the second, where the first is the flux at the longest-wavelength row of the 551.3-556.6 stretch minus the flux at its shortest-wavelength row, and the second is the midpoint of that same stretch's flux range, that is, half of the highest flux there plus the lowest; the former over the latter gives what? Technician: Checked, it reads 0.089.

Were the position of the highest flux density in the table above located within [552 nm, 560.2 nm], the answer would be 554.984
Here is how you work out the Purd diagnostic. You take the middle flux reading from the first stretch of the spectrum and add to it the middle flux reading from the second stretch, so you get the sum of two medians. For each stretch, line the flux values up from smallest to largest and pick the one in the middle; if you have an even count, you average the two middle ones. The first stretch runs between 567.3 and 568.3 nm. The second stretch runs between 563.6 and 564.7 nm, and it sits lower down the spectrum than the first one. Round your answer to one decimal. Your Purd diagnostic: 37.7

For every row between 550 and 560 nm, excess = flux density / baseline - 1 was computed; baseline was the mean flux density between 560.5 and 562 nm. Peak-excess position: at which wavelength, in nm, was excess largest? 554.984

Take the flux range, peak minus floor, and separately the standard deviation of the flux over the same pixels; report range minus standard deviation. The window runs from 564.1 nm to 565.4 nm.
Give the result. 0.9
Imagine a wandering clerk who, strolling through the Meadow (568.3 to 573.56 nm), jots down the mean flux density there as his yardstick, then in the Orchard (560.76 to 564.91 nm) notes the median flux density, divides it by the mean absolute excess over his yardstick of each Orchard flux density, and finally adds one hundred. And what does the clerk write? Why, 126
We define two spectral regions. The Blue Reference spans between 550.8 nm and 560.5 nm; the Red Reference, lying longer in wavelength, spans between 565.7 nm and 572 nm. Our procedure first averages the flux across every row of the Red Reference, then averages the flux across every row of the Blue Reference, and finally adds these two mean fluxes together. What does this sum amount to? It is 35.8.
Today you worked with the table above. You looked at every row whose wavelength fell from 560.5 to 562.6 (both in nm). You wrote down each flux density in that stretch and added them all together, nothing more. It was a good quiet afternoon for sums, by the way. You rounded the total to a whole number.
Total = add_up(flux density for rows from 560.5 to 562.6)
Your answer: 147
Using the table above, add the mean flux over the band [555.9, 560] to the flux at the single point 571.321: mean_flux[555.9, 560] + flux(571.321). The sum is 35.1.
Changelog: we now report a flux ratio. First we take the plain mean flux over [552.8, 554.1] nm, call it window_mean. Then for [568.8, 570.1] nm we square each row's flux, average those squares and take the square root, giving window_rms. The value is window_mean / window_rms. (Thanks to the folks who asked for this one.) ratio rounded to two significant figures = 0.92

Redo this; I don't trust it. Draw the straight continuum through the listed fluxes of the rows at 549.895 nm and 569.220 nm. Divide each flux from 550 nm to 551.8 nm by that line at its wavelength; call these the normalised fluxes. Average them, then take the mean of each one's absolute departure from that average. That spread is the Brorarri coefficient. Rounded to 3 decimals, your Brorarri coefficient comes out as 0.048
